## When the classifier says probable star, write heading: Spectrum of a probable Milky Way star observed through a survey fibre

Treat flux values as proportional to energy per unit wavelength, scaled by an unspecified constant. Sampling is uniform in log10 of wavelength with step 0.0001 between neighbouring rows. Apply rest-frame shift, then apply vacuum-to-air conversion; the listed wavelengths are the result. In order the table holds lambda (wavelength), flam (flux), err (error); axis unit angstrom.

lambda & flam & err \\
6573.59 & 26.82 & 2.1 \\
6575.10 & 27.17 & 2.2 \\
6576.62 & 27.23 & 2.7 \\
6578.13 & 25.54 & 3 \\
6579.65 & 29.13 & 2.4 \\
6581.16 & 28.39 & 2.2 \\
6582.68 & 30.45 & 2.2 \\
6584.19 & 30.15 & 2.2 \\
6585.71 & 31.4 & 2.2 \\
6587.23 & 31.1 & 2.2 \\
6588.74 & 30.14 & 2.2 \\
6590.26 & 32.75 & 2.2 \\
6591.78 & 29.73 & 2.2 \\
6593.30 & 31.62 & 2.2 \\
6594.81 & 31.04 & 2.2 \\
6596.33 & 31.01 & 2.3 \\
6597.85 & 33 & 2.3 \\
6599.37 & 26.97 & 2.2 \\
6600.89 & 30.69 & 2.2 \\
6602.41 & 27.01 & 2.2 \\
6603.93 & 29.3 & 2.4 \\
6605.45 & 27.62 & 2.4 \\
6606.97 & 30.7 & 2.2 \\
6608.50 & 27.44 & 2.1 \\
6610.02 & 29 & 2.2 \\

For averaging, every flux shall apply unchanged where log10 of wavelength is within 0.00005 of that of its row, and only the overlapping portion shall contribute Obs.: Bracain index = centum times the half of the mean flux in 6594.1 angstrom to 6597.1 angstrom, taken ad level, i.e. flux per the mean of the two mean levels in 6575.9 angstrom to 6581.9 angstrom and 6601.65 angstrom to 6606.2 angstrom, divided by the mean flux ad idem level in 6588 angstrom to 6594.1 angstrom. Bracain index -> 49.9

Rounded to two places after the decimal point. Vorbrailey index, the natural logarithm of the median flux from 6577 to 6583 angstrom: 3.36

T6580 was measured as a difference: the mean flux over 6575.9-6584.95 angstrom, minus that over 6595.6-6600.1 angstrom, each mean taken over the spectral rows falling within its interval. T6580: -1.8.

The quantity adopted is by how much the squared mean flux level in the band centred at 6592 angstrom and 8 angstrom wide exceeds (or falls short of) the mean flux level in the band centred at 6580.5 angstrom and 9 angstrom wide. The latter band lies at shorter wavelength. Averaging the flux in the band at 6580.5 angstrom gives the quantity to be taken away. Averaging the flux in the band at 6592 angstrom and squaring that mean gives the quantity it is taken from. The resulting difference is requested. 936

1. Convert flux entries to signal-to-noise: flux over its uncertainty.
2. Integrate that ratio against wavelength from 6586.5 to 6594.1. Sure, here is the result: 107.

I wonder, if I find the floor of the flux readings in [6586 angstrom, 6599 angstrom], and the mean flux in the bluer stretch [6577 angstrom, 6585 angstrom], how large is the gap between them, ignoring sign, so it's 1.0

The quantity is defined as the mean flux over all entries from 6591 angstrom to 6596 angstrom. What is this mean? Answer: 30.8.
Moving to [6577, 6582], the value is 27.7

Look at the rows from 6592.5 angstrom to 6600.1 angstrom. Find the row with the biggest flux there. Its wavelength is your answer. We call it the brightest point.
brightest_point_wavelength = 6597.85 angstrom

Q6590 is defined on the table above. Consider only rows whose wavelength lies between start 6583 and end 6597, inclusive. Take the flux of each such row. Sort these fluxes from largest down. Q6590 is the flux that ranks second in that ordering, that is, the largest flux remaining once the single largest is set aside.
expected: 31.62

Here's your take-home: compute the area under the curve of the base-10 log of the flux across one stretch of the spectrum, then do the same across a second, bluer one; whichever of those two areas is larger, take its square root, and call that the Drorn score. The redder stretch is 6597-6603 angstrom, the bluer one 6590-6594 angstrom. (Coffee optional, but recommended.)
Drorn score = 3.0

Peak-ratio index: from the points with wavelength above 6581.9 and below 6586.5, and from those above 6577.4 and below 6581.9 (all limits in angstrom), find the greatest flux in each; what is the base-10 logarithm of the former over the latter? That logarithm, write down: 0.03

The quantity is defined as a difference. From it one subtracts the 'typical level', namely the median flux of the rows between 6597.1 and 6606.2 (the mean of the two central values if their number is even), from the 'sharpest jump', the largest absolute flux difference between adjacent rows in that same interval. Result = -22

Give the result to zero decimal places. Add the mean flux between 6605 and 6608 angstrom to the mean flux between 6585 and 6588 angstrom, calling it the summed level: 60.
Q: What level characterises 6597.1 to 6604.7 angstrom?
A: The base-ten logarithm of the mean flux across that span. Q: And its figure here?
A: 1.47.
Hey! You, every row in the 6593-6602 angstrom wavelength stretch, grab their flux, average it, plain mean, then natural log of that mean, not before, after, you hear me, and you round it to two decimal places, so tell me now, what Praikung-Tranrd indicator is 3.42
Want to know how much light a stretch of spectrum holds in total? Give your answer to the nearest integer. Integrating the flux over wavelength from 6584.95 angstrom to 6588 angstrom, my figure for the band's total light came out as 95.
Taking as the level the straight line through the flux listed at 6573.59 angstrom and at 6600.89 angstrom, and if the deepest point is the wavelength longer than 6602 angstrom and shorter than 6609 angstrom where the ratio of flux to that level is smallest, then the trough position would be 6608.50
